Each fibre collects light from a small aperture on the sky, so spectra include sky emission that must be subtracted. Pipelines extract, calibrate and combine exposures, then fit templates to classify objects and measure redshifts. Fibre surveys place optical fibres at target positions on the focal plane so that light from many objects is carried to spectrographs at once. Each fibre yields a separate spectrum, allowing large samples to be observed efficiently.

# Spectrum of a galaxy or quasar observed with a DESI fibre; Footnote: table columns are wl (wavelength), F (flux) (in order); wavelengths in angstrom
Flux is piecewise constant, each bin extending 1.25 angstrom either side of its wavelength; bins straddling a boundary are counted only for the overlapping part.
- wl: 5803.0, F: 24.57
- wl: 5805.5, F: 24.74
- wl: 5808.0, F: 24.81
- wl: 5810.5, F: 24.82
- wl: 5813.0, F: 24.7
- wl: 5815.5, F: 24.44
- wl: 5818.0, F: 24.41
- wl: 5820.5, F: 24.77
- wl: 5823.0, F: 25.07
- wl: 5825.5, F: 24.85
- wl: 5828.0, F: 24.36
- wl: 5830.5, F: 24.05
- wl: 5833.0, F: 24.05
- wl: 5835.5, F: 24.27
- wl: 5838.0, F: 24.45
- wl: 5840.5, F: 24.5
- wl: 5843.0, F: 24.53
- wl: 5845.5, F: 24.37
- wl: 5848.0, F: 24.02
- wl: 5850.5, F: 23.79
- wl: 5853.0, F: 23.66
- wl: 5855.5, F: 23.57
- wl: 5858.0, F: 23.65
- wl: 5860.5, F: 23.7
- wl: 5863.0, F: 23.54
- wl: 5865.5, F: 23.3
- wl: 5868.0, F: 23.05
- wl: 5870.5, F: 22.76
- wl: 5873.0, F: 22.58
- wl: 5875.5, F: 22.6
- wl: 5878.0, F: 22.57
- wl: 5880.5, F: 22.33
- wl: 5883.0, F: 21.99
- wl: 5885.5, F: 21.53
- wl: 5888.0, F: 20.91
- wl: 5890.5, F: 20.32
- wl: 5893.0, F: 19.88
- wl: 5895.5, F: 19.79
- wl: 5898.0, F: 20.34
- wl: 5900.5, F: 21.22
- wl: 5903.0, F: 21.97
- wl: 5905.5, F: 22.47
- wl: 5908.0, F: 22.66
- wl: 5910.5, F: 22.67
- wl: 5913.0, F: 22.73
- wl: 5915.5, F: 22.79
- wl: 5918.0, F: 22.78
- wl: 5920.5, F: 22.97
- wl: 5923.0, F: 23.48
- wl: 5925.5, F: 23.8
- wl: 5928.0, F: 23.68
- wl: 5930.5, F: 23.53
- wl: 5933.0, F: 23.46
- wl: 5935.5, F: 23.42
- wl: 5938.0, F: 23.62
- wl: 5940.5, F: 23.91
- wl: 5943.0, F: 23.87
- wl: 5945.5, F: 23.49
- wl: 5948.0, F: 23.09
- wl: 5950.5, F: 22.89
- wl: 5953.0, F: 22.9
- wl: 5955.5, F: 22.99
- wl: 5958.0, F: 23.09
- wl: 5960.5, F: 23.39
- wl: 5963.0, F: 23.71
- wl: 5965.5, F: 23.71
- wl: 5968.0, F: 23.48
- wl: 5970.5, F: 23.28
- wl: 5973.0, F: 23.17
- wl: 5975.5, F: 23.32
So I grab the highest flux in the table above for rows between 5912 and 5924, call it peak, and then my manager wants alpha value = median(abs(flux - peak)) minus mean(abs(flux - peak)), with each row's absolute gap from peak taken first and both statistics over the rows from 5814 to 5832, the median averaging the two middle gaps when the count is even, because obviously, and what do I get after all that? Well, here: -0.12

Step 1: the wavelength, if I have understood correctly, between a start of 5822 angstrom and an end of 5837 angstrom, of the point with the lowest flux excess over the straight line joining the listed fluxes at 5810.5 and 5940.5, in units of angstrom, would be 5830.5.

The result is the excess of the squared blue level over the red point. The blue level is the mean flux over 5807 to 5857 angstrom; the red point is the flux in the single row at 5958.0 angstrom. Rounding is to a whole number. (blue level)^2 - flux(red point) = 571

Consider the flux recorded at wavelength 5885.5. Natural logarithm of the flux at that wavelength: 3.07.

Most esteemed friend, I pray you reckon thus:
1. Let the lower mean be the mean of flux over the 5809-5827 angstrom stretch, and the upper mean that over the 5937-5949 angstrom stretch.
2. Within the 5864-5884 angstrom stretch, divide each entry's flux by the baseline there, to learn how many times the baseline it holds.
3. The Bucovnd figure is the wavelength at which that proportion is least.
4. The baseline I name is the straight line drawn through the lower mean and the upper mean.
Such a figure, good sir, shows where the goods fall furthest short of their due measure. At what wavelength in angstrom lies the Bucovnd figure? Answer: 5883.0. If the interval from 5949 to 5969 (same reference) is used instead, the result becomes 5950.5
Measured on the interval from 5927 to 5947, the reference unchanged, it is 5935.5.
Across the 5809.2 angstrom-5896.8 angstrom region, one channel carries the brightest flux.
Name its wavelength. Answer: 5823.0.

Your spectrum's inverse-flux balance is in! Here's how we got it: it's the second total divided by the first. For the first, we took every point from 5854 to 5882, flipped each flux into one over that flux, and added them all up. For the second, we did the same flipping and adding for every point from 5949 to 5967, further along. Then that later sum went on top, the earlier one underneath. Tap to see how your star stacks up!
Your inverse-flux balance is 0.6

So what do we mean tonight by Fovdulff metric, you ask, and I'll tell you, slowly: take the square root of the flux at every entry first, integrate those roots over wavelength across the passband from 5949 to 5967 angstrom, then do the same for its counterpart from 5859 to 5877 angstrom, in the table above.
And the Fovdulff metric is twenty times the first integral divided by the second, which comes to 20.1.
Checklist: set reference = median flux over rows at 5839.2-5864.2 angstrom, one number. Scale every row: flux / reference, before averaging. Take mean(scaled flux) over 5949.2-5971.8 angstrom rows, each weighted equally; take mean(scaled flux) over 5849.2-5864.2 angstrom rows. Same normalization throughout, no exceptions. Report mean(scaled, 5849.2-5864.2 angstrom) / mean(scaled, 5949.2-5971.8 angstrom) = 1.02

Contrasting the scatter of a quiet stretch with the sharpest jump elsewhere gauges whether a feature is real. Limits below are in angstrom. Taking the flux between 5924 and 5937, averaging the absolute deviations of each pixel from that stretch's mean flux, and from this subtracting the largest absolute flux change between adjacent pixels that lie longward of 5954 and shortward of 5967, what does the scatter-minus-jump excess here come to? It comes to -0.19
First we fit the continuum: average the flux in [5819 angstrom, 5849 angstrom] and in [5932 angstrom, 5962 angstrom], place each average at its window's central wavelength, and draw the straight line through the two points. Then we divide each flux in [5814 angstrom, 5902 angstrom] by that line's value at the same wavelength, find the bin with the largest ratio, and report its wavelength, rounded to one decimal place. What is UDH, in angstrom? 5823.0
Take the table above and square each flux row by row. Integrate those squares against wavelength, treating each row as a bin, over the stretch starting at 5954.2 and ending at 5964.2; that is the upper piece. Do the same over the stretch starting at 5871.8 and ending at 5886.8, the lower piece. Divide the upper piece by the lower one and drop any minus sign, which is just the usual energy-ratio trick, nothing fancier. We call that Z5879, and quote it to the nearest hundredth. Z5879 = 0.73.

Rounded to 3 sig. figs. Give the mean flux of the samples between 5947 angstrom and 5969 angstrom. 23.2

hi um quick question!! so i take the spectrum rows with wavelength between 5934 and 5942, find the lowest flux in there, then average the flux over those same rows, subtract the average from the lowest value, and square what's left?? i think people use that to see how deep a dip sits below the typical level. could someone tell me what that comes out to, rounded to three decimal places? 0.053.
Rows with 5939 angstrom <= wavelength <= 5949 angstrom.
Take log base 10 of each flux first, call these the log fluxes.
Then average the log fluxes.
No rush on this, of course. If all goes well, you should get 1.37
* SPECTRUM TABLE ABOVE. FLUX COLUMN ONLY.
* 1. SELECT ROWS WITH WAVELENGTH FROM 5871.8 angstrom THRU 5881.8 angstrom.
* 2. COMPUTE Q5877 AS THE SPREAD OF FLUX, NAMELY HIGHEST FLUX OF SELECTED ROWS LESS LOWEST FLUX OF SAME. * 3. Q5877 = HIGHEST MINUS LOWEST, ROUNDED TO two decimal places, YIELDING 0.27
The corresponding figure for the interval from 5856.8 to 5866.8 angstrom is 0.40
